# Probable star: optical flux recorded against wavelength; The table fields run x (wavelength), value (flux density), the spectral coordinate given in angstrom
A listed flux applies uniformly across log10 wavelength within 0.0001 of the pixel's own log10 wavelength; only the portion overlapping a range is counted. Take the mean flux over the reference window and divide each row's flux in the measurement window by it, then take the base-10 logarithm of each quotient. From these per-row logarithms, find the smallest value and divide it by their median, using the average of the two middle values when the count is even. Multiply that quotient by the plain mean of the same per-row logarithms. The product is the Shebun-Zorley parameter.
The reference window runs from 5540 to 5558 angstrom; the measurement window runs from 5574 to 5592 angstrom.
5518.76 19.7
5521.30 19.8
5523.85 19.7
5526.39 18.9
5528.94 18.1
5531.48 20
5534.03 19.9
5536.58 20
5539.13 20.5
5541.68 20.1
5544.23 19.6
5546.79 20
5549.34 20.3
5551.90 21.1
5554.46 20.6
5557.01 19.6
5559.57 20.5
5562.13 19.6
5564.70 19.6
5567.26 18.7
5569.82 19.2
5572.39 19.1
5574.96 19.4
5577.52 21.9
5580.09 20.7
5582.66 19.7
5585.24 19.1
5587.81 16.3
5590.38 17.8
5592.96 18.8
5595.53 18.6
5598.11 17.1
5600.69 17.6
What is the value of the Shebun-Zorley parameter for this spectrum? -0.12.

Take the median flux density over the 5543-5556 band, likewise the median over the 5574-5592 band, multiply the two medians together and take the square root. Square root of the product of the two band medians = 19.8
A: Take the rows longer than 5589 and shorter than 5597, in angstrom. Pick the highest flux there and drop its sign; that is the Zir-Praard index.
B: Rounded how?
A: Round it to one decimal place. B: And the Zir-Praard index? 18.8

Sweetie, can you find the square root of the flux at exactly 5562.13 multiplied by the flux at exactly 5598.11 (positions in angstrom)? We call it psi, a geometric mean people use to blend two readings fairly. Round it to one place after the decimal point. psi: 18.3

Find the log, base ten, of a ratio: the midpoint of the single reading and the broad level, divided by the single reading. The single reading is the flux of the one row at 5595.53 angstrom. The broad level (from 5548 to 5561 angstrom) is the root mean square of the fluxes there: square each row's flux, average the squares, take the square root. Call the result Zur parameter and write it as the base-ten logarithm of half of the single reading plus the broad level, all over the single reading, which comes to 0.02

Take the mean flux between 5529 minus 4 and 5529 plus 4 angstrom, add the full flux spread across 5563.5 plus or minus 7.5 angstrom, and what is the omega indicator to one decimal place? 20.8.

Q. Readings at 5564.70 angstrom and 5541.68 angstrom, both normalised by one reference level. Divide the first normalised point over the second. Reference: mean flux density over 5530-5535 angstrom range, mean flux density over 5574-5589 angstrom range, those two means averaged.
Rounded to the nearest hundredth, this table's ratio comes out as 0.98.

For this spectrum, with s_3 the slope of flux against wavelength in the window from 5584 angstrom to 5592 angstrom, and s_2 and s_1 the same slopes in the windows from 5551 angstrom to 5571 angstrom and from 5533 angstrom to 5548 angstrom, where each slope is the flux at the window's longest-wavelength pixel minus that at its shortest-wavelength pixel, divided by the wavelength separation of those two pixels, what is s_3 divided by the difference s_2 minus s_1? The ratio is 2.2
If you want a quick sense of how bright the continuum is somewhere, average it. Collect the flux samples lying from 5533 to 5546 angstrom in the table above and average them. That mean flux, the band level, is 20.0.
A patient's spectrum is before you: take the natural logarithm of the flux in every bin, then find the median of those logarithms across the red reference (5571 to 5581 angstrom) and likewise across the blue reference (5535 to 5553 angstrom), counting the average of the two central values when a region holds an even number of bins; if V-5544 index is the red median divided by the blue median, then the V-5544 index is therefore 0.999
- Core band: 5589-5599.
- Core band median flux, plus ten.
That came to 28.2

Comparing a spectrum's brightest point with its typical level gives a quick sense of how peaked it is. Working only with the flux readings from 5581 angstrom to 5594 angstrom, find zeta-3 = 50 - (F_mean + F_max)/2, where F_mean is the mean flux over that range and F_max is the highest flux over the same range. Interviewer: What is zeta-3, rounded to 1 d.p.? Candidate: 31.0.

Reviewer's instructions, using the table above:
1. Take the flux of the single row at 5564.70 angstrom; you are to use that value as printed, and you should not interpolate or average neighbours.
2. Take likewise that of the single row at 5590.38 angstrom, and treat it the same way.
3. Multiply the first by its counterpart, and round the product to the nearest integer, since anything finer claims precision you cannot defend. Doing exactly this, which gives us 349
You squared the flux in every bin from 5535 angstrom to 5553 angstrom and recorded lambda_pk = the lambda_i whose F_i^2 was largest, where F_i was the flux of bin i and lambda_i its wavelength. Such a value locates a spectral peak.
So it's 5551.90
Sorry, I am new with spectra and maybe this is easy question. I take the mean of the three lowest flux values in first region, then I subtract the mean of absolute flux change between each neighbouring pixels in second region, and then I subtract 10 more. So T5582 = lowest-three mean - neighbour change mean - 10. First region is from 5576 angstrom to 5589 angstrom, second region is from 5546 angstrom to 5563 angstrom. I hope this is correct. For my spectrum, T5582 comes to 7.6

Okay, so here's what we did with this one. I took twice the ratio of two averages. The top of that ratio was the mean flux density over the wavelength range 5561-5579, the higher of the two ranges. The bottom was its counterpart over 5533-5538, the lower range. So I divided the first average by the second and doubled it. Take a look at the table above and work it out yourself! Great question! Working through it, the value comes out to 1.97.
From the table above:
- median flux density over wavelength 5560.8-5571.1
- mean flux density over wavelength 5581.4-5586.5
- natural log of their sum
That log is 3.66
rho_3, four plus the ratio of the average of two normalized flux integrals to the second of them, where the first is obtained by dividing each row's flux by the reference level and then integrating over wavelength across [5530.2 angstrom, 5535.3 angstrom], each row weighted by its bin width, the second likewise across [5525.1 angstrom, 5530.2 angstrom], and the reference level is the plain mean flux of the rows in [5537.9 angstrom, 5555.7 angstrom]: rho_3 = 5.04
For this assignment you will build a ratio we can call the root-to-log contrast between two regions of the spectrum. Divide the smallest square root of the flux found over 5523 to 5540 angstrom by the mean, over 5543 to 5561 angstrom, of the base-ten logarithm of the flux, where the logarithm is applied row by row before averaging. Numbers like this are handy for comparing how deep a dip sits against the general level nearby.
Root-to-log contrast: 3.26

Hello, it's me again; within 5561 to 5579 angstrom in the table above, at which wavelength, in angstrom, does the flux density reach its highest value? 5577.52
